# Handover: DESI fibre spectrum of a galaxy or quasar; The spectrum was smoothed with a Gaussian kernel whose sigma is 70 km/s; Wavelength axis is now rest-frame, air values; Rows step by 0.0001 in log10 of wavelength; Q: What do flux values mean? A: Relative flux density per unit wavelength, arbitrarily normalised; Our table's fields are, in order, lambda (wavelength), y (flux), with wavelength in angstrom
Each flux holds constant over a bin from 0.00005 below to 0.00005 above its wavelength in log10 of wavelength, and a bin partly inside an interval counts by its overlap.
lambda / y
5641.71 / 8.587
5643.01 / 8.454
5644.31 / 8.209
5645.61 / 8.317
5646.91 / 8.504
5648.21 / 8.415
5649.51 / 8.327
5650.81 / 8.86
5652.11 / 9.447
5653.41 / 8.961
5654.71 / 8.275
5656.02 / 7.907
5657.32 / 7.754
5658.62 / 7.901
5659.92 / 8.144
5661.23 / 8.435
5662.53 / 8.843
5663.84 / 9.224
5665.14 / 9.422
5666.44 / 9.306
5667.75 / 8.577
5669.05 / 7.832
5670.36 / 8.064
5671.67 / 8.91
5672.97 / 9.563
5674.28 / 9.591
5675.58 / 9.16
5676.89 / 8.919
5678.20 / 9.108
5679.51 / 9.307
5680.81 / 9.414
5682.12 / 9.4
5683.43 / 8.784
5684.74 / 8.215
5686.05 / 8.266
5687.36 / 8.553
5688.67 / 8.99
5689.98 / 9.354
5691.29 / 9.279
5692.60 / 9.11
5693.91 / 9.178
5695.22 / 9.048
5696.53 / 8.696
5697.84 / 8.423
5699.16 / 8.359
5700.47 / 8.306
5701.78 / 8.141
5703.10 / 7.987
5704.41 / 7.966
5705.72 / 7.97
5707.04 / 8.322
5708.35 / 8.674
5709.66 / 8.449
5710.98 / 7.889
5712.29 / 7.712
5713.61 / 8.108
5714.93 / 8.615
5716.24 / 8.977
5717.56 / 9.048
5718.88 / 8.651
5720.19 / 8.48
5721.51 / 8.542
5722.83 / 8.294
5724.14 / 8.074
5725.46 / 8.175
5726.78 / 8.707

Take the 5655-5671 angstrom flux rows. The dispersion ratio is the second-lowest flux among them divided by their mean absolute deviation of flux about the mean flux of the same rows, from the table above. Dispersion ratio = 15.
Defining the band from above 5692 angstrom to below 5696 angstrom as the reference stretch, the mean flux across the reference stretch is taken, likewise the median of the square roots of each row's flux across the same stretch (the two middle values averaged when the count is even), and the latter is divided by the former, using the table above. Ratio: 0.331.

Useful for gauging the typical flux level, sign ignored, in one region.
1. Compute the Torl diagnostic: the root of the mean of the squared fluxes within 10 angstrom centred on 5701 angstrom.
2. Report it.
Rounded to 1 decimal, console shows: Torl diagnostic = 8.2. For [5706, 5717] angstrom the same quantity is 8.4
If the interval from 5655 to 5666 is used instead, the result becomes 8.5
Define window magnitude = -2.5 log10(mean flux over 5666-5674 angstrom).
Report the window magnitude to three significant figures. -2.35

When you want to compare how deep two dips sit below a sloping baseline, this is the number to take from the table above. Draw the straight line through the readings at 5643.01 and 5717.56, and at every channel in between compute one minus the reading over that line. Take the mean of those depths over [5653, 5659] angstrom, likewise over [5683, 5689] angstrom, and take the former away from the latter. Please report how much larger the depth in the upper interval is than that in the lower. -0.02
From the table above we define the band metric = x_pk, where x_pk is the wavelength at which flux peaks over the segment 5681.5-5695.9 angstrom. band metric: 5682.12 angstrom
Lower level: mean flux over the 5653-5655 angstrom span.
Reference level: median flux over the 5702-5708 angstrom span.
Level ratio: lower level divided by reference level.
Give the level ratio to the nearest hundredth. 1.08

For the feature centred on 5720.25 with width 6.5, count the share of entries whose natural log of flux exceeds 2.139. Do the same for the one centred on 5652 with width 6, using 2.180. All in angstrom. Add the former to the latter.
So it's 1.2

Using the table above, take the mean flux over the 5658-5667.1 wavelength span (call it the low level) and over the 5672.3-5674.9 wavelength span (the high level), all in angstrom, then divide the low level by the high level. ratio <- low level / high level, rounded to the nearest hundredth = 0.91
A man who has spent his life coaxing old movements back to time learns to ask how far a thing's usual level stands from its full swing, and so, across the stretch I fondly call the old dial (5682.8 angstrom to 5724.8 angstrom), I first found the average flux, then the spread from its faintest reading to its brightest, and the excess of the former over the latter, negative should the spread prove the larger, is 6.87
